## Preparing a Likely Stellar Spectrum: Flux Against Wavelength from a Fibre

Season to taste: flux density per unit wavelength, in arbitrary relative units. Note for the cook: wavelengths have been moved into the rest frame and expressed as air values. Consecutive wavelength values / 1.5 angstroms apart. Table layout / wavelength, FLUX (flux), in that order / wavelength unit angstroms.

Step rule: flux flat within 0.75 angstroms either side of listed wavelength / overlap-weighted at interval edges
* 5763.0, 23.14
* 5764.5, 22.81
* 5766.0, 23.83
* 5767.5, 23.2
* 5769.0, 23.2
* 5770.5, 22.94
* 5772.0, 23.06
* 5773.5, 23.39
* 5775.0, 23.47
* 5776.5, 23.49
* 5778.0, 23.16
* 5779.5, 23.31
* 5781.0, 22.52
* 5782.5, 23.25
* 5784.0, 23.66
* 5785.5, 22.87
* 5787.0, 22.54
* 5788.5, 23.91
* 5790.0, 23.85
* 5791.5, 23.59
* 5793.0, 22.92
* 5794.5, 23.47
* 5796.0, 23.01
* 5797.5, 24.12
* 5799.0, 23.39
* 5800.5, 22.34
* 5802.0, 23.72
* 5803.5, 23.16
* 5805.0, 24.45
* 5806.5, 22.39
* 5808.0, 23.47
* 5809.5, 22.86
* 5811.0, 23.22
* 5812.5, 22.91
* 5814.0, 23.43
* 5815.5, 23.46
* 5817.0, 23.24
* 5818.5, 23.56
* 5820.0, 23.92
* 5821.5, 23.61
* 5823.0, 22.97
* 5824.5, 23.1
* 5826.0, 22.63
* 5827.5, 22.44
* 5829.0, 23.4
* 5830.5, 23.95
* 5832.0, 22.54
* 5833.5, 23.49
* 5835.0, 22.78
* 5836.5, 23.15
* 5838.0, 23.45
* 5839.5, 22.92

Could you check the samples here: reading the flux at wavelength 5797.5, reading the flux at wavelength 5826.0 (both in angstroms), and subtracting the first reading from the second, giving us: -1.5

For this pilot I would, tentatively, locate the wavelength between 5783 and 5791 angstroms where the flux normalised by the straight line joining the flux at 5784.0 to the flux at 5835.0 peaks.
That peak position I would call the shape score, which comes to 5788.5 angstroms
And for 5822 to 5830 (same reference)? 5829.0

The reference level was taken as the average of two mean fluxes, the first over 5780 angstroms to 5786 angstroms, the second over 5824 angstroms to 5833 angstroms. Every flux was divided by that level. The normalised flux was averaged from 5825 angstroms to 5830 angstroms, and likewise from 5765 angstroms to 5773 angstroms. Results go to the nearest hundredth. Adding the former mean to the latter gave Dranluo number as 2.00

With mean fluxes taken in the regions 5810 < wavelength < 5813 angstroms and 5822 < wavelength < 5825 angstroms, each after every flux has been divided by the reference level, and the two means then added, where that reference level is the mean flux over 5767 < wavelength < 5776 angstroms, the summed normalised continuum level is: 1.99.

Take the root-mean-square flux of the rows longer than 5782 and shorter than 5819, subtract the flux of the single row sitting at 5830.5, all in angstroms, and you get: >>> -0.63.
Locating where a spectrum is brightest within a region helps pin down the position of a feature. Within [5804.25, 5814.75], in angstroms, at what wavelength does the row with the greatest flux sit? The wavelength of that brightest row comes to 5805.0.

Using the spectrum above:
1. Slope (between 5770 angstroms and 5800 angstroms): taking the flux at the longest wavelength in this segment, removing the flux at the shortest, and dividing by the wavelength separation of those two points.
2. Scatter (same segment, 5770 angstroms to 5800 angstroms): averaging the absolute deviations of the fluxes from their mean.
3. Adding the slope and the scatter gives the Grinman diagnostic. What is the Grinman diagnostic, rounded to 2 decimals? 0.36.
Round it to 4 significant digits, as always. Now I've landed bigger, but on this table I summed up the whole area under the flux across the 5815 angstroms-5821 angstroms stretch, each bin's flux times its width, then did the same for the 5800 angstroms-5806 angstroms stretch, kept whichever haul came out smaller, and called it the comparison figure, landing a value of 140.5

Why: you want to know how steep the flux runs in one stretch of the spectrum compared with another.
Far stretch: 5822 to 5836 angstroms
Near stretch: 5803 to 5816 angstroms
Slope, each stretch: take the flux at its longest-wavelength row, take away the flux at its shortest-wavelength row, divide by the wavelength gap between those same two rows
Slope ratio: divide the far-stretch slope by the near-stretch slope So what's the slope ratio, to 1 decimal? -0.6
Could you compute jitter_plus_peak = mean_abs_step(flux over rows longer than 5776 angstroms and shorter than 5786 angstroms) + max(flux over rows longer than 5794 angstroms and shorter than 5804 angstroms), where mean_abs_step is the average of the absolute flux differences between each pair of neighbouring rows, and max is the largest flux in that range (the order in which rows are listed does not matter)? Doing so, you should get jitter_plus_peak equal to 24.7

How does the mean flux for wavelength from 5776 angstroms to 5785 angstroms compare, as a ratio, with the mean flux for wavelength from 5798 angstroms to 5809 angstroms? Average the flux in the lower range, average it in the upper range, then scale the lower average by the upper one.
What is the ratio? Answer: 1.00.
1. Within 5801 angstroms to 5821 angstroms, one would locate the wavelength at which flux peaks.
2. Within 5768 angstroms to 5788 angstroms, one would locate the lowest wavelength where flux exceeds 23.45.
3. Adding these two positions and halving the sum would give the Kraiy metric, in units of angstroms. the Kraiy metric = 5790.0 angstroms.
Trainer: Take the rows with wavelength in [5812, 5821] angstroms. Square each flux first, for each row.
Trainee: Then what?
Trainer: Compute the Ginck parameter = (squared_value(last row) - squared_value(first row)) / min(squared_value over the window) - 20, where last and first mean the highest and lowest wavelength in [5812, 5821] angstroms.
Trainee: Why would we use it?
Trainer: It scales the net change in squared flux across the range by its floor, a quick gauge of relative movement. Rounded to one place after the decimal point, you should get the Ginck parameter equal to -19.9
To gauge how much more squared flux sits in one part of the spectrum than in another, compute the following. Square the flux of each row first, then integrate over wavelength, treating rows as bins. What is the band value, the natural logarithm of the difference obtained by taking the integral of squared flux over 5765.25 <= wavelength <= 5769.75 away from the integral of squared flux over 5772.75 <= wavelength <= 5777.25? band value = 2.1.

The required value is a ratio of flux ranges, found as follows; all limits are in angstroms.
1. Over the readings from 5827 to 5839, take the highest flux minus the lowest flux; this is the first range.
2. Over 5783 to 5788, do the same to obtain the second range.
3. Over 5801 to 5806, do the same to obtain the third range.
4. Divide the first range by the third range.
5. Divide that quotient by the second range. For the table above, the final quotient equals 1.0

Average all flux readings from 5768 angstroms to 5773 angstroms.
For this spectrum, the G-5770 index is 23.1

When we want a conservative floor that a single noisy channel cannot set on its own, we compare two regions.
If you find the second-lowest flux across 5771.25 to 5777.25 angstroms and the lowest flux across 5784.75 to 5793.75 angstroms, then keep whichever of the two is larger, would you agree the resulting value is 23.4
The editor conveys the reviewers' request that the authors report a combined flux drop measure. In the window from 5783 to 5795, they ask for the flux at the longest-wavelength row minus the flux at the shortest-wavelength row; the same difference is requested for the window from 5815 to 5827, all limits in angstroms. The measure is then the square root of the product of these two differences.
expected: 0.40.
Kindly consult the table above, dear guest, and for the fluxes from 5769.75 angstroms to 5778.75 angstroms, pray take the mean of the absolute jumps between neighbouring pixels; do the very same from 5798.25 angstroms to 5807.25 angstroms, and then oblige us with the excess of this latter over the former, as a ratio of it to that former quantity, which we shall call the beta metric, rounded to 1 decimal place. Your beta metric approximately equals 6.2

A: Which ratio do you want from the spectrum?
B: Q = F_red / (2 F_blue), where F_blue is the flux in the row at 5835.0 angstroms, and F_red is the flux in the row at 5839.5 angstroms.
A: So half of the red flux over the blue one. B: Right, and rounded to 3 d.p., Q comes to 0.503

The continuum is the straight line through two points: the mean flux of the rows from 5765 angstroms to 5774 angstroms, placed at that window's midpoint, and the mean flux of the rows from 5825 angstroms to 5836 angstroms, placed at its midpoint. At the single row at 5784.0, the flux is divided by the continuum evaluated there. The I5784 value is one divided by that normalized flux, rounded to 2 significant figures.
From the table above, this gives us 0.98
